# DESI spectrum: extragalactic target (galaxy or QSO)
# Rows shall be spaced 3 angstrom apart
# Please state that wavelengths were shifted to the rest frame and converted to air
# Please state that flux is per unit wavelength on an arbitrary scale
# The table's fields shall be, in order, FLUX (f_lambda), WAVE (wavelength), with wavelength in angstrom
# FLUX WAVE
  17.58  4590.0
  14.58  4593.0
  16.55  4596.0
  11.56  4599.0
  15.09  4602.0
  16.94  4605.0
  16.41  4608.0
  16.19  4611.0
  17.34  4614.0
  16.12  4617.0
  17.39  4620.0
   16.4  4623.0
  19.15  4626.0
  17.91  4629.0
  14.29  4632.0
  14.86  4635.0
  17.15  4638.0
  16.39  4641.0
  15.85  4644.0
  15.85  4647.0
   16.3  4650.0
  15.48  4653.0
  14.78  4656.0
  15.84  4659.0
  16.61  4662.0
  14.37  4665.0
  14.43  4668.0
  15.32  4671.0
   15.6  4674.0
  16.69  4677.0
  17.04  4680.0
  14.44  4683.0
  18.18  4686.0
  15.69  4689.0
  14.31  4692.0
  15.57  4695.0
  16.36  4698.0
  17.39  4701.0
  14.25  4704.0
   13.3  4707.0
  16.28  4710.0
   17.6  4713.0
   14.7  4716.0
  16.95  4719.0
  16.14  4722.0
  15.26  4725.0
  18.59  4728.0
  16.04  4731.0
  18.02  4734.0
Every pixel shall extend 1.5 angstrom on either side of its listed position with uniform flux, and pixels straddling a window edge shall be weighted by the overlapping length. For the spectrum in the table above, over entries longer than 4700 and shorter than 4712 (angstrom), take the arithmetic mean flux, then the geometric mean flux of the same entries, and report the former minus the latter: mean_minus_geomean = 0.09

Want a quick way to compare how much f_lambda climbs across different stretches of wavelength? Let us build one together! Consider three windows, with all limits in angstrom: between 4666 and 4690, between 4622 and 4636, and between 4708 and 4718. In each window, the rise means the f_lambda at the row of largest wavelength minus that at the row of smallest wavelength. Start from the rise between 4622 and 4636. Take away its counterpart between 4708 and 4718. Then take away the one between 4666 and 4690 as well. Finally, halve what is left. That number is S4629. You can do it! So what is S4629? -0.6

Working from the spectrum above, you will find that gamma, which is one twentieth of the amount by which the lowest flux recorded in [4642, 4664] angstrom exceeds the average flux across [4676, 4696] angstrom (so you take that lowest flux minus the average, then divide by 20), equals -0.060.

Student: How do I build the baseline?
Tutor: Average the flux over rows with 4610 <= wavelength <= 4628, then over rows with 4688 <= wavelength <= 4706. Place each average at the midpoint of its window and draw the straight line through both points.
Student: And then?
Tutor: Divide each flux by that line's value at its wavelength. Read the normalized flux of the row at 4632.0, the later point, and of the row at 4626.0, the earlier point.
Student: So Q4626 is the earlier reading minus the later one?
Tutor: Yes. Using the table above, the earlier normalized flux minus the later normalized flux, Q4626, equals 0.28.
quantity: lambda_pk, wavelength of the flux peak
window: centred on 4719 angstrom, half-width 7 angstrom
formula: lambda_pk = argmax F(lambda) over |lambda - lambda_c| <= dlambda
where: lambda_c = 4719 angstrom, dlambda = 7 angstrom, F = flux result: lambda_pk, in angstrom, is 4713.0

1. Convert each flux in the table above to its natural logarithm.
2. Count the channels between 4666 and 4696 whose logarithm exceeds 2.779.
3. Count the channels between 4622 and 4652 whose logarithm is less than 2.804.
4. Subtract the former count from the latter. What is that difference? 4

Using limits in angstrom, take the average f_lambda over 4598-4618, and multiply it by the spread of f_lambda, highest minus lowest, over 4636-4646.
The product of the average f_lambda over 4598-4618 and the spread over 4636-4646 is 20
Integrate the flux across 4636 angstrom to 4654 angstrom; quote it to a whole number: 291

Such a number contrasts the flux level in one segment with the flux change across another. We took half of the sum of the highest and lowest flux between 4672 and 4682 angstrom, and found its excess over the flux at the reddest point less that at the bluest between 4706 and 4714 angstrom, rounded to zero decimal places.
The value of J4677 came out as 12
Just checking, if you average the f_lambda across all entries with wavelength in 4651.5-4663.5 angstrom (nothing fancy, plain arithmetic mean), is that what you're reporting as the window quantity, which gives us 15.7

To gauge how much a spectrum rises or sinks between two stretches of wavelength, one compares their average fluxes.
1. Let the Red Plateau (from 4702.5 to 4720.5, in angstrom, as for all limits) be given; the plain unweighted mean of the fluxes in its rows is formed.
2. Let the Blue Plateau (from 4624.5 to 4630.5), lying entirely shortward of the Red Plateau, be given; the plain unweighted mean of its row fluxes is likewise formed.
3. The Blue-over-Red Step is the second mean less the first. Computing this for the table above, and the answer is 3.0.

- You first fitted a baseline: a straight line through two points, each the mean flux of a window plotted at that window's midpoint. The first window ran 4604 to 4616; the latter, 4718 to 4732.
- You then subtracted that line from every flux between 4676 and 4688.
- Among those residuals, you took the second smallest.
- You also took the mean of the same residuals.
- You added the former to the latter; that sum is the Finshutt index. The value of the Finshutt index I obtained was 0.0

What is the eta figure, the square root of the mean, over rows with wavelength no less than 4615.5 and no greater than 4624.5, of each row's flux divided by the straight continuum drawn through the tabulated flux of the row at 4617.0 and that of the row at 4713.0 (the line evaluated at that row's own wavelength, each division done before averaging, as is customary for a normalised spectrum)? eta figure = 1.01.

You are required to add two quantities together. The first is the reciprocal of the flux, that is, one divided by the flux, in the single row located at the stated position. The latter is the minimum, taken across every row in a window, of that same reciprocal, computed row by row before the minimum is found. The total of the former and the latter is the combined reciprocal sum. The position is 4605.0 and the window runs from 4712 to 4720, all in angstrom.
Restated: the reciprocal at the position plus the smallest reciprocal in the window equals 0.116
